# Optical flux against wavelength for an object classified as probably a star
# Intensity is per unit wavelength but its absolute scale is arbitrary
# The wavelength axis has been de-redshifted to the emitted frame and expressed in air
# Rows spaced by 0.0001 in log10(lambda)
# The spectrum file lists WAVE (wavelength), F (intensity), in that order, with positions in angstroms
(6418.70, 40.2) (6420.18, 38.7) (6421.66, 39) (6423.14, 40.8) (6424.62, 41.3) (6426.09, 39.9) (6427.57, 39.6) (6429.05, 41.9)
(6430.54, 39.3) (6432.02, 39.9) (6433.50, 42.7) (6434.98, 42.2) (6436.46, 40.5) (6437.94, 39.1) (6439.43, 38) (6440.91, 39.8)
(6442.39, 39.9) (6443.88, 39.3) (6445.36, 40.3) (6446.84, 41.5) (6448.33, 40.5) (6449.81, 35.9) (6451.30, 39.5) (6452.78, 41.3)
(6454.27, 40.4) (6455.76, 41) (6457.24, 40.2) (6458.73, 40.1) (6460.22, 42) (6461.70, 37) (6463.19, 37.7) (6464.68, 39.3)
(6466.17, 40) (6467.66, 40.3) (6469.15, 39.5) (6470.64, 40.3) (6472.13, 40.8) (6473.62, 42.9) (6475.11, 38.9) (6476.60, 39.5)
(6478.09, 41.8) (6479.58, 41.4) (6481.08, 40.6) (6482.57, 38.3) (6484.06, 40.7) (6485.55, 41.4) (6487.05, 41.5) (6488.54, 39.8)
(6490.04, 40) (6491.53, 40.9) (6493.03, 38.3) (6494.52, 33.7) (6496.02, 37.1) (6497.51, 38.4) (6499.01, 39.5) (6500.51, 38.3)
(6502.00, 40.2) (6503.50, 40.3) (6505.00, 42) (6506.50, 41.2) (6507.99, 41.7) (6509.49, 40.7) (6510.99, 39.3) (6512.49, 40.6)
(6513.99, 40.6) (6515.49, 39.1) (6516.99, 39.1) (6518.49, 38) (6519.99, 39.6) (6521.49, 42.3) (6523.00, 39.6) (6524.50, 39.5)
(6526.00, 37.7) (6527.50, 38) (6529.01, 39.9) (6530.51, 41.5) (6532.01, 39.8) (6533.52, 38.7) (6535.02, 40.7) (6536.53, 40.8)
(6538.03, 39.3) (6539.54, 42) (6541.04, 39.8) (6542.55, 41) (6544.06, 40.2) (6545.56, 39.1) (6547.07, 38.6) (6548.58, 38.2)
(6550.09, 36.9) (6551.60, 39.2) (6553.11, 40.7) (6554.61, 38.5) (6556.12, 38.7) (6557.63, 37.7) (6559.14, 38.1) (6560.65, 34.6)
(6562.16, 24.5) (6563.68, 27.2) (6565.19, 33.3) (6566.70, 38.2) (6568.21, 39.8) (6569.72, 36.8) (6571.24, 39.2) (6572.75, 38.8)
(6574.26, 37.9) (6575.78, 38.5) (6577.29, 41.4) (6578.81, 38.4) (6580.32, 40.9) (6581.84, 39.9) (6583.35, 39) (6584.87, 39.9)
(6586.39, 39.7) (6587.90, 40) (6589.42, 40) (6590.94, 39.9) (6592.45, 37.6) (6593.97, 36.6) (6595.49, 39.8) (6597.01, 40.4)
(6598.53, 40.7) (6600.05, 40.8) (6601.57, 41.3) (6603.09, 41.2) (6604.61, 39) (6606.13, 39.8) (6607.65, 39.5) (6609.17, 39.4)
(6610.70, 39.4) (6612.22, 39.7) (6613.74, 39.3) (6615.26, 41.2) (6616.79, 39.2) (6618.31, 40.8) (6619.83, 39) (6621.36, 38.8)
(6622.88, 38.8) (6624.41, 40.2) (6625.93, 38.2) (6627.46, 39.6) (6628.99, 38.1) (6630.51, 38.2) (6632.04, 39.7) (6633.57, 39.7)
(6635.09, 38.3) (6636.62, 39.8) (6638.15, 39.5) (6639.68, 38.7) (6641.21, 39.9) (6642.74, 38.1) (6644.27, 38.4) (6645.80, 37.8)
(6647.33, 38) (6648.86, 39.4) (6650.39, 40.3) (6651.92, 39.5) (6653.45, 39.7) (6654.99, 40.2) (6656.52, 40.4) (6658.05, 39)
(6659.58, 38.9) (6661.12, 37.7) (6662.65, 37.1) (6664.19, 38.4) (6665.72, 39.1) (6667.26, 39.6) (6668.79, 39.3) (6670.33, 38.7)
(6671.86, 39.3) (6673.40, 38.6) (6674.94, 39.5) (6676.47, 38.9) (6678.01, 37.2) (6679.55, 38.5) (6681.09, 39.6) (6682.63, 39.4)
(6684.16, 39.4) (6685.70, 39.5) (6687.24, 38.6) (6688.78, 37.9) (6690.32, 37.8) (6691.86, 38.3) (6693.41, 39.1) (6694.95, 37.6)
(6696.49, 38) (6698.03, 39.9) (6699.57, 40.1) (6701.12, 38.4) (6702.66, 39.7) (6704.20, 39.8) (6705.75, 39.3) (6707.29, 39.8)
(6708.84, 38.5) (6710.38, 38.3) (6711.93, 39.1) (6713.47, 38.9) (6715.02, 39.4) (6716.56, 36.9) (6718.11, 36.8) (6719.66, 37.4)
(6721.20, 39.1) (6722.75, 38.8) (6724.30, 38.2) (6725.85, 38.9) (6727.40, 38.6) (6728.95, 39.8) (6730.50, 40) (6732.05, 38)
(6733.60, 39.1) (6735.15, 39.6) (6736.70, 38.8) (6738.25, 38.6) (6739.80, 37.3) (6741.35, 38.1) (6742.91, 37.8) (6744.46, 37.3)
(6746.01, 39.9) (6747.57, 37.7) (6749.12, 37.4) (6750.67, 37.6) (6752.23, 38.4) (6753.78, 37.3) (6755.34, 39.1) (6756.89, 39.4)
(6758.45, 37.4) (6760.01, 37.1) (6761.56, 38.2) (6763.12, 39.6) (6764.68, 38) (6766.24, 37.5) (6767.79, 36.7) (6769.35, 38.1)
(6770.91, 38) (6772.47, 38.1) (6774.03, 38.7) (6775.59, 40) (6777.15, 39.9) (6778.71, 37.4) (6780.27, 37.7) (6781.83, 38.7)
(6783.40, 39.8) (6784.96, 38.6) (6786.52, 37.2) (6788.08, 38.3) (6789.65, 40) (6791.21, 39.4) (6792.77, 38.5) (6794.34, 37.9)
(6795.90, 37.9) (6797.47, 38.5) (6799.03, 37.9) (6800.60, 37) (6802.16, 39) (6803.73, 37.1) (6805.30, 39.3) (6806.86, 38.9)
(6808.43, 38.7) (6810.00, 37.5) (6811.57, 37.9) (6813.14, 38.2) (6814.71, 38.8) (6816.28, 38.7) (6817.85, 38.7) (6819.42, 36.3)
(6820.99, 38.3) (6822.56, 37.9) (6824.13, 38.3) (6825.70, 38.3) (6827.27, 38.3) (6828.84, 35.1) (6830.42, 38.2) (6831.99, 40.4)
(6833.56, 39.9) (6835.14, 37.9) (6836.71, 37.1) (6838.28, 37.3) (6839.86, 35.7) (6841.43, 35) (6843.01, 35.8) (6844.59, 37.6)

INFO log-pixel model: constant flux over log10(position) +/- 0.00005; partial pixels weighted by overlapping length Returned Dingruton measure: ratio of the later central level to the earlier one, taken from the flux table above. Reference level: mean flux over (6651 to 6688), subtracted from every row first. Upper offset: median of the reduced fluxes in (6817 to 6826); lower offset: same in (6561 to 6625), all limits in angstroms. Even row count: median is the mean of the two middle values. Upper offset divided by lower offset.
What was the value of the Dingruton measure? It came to -1.6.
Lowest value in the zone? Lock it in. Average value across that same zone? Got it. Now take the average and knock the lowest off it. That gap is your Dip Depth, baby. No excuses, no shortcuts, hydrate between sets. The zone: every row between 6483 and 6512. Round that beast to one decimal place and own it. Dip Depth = 6.0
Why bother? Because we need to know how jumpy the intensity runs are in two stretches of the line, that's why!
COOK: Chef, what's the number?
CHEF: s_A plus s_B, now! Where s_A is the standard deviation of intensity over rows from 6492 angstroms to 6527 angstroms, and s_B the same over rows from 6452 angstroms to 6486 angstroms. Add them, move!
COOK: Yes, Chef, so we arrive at 3.2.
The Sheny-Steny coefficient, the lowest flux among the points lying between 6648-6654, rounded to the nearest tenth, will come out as 39.4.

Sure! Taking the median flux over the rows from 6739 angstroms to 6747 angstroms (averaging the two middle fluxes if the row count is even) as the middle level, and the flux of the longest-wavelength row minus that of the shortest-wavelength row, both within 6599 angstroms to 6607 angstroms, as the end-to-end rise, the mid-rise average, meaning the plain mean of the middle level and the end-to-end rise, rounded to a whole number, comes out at 18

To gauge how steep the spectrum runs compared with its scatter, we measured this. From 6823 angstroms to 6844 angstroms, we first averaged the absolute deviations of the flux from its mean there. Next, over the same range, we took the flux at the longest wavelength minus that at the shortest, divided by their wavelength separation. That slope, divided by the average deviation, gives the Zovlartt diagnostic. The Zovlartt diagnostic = -0.10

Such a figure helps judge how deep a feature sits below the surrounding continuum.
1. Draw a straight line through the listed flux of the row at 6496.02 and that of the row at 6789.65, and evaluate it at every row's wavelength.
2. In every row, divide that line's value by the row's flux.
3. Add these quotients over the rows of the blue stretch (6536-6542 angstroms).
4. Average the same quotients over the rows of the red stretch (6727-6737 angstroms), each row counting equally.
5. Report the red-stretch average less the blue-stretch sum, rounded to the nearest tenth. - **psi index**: -2.7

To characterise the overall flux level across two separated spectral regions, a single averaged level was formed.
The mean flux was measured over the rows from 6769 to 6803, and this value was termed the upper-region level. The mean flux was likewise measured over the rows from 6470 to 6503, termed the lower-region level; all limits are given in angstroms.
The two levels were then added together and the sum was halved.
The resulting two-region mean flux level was 39.1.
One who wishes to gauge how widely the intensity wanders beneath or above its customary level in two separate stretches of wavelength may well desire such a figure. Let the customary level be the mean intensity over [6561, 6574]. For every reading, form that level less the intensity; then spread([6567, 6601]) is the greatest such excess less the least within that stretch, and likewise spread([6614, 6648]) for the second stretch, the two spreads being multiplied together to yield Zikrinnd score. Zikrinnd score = 16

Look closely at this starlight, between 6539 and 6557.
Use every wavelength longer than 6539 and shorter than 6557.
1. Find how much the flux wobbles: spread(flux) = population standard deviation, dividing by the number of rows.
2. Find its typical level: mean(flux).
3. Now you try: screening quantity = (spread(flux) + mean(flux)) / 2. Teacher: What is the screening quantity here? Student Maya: 20.4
